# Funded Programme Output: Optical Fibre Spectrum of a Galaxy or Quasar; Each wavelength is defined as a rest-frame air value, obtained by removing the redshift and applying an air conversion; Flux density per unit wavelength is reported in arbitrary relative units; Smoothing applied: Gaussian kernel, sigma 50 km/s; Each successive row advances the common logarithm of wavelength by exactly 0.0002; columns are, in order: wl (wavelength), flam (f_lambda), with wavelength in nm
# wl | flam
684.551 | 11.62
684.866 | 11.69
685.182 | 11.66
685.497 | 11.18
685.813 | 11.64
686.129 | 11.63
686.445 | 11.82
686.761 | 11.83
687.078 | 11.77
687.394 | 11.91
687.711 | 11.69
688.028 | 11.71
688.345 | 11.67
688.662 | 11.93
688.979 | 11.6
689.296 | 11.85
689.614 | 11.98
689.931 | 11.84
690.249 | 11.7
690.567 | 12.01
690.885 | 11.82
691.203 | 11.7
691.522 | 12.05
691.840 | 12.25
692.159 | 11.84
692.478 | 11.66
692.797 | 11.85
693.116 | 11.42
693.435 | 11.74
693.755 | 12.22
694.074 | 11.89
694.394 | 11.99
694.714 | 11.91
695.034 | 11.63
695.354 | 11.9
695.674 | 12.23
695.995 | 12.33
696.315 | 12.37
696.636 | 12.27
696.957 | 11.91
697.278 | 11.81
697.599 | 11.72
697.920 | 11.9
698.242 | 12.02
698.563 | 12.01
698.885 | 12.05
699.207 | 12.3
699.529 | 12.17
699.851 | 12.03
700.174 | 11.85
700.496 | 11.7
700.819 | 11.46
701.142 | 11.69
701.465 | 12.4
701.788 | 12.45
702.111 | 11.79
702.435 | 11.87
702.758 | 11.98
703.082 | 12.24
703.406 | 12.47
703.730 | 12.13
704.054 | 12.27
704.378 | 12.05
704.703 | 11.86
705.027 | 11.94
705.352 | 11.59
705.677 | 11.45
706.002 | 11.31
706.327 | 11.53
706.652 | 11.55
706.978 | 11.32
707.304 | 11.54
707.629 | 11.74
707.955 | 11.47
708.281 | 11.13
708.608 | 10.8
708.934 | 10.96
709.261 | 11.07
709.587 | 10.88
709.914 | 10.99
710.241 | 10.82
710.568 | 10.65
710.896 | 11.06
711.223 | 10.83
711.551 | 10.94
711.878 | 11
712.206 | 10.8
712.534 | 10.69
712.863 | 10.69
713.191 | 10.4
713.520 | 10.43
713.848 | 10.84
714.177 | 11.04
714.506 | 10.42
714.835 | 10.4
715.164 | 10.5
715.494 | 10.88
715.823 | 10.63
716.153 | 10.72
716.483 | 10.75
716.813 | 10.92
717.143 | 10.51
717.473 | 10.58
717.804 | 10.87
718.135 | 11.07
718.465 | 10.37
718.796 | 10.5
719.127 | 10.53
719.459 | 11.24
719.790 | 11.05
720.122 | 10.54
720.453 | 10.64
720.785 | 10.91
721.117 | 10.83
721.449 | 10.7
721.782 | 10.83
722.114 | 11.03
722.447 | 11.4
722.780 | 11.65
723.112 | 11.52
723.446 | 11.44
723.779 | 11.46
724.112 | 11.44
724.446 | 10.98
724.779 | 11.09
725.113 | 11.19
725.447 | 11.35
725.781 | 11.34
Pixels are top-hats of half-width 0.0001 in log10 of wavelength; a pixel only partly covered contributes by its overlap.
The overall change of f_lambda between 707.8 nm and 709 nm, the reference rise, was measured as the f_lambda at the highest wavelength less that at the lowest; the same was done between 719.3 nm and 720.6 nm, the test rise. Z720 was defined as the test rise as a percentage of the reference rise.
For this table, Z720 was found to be 118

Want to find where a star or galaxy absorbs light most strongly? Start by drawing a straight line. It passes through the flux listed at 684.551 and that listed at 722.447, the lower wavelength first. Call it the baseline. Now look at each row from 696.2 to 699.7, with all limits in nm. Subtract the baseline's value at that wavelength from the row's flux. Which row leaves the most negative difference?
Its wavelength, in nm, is 697.599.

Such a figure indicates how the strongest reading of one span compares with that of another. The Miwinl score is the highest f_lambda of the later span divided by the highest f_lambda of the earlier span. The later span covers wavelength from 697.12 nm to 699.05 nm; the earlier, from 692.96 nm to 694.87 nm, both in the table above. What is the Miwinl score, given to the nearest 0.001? 0.986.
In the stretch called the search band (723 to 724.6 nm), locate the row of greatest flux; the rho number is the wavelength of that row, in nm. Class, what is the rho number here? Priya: 723.112 nm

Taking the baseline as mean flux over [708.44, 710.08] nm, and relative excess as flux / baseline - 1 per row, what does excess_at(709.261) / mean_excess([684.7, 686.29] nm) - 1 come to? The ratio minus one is -0.8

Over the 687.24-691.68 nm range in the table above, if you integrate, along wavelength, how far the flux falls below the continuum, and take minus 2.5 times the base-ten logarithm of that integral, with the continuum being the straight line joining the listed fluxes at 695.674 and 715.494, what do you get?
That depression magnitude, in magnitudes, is -1.4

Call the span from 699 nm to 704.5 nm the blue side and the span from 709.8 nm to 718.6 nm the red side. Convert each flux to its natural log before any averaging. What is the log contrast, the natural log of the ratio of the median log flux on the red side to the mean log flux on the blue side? -0.0468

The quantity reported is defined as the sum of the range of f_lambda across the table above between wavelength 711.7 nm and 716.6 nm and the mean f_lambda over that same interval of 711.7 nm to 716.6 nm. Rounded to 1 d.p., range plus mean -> 11.3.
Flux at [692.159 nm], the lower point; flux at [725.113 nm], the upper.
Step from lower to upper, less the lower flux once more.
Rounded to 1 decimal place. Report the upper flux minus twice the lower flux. -12.5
